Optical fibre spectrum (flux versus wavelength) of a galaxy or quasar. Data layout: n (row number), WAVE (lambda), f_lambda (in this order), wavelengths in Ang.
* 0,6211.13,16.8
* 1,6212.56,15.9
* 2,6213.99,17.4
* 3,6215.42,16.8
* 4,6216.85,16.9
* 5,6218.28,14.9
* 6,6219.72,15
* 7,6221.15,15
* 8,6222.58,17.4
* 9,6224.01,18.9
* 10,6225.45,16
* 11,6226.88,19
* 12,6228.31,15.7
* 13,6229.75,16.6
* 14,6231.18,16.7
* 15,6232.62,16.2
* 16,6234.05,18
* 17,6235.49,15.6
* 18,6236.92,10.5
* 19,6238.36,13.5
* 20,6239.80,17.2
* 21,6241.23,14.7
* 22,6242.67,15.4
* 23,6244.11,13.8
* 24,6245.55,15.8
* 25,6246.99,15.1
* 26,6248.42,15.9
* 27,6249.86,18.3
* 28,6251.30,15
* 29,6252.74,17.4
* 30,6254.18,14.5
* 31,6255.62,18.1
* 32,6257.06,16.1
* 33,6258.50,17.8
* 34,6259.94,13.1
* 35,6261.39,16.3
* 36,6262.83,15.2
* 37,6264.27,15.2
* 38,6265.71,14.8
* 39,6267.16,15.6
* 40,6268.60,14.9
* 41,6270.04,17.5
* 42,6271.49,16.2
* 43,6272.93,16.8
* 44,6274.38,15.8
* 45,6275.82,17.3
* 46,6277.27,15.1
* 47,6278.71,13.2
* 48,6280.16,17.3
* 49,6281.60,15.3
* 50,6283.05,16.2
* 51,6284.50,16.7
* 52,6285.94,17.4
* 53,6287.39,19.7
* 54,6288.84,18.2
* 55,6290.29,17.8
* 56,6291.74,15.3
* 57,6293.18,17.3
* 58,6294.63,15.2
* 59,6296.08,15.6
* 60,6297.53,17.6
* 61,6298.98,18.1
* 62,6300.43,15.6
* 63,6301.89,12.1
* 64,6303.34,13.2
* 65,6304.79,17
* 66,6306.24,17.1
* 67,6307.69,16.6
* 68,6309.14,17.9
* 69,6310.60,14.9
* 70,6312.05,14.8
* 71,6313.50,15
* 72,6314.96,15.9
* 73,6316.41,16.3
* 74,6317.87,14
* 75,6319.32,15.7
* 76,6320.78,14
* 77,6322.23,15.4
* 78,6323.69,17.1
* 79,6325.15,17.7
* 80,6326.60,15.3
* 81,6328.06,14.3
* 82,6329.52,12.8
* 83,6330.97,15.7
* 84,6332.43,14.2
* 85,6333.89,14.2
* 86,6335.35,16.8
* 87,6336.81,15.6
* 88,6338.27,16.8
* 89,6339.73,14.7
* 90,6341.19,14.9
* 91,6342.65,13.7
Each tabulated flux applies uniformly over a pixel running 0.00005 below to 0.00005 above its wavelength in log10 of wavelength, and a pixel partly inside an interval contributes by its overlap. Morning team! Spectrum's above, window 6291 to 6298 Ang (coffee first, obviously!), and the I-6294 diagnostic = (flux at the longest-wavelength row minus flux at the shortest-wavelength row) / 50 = 0.05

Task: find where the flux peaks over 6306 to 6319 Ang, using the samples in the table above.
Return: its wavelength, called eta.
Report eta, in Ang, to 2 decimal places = 6309.14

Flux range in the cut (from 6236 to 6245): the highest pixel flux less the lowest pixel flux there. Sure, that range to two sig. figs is 6.7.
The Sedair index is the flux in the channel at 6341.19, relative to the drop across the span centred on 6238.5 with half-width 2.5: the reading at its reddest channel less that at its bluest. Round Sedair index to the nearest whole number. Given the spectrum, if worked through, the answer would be 2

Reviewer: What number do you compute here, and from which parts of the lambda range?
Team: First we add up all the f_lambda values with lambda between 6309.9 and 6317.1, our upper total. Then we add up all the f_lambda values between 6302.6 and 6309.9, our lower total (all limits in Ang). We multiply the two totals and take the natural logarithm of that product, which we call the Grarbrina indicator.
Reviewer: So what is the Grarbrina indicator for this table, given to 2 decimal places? 8.75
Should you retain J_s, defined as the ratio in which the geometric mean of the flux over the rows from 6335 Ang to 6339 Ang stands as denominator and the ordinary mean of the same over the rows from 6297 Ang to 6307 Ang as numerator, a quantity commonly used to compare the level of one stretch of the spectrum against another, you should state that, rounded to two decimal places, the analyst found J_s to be 0.96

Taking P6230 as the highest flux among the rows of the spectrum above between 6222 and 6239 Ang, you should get 19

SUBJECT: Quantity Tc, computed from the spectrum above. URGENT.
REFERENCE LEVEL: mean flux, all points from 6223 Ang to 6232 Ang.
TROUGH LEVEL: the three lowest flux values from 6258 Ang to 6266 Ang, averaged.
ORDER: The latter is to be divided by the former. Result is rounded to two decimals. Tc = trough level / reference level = 0.84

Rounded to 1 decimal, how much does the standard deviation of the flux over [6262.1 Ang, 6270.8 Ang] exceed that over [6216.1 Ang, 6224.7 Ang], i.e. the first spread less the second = -0.6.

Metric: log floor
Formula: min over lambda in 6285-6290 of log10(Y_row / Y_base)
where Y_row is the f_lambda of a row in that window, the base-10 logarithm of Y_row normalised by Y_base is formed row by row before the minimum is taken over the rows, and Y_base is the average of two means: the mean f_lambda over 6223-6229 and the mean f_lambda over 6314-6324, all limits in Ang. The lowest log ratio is 0.025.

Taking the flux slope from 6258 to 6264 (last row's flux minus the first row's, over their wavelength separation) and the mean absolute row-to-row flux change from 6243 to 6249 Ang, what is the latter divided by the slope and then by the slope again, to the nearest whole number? 3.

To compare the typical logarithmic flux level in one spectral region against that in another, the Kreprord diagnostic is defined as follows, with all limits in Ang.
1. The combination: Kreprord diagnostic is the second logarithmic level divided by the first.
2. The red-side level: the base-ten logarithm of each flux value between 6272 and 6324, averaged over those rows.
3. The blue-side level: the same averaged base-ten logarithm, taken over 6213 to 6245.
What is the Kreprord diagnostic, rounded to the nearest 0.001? 0.997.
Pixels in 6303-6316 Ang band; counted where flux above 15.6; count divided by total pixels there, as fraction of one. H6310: 0.56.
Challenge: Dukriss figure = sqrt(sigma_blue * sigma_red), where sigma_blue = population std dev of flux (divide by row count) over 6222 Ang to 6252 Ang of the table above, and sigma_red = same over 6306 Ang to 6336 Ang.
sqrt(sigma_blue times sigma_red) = 1.59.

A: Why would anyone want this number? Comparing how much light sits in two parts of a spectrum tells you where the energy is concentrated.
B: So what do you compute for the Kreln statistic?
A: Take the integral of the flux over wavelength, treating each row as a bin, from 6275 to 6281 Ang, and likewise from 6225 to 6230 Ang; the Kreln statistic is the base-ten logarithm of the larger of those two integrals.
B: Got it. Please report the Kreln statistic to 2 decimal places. 1.98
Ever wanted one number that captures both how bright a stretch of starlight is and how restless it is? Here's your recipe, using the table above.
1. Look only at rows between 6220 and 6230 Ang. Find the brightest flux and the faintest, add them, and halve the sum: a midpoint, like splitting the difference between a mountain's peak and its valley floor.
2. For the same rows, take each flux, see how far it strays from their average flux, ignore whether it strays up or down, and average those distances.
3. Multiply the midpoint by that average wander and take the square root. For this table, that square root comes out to 4.66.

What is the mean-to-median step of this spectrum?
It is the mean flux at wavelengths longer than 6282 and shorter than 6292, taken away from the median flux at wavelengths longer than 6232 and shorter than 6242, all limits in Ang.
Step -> -1.7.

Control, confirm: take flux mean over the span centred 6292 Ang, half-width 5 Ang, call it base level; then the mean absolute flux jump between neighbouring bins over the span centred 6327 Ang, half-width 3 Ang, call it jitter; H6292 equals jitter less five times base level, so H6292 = -83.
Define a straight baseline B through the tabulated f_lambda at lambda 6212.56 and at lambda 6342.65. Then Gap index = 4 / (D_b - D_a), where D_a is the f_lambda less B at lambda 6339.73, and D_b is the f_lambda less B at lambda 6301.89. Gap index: -1.2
